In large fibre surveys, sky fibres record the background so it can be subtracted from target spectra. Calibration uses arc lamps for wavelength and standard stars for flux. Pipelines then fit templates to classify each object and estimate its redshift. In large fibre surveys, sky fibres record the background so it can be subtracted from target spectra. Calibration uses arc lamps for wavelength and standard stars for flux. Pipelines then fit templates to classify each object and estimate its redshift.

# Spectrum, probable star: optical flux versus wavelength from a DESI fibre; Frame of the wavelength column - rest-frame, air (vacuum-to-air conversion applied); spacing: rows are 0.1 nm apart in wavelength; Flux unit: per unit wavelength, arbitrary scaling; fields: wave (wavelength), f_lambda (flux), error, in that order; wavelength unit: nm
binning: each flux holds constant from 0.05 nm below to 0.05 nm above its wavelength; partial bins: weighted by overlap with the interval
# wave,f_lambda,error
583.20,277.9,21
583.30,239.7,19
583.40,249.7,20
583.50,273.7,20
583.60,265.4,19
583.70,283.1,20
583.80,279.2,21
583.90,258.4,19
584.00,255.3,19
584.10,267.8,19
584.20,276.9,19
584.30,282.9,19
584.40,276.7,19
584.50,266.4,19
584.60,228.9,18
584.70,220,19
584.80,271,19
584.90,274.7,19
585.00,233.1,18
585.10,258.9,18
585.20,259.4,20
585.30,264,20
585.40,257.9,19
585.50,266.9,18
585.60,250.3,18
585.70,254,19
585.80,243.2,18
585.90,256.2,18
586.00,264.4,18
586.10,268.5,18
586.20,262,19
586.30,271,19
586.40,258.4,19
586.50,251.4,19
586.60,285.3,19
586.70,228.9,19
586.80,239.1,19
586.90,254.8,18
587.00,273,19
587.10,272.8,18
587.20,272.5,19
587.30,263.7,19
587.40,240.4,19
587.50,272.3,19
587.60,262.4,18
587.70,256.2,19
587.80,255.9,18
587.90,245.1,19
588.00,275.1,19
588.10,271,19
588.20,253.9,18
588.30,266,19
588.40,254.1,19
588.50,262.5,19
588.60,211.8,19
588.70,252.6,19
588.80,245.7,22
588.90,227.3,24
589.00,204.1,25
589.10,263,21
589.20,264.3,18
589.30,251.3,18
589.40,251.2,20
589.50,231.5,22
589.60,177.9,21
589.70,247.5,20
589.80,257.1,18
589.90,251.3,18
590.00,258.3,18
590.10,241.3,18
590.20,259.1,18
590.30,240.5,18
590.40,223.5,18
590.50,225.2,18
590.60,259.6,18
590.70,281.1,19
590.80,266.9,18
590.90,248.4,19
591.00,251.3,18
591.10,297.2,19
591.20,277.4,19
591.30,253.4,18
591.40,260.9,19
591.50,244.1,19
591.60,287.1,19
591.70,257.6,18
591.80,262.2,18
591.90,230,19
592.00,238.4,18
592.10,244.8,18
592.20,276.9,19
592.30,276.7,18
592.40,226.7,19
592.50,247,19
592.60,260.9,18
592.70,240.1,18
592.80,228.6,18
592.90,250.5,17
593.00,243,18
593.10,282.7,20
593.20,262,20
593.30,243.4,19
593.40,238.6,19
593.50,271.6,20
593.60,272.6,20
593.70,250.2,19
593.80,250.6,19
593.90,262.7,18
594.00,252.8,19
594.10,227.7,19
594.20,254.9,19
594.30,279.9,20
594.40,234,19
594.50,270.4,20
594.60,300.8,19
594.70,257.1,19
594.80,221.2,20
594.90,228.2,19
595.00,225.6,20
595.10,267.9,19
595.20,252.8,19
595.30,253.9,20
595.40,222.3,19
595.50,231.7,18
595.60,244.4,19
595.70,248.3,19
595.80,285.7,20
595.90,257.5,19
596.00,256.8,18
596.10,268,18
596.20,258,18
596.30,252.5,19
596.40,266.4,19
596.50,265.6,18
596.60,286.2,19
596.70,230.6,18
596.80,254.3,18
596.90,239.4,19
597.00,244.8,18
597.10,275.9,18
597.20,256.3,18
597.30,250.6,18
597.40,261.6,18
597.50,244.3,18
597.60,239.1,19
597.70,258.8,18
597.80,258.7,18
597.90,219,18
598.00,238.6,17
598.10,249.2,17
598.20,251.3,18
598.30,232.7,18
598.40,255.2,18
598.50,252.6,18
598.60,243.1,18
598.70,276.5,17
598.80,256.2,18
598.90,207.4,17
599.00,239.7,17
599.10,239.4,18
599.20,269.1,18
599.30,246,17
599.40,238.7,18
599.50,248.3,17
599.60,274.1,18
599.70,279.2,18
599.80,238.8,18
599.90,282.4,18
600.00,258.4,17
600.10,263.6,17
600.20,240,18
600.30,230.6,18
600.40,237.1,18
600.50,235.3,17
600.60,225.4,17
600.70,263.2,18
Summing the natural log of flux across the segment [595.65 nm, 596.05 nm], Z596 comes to 22.3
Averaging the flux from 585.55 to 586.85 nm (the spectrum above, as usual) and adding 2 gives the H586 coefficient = 258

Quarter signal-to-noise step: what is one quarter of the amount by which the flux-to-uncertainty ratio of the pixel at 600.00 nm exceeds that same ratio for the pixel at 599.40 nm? 0.5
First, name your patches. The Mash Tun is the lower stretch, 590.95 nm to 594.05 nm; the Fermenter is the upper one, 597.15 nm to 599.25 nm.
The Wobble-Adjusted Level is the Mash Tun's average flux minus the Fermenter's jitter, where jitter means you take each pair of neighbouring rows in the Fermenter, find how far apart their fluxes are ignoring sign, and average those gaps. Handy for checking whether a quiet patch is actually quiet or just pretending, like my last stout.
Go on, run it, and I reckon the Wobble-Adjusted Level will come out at 239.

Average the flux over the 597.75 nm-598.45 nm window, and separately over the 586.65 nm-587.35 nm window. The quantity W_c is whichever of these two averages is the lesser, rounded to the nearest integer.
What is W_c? 244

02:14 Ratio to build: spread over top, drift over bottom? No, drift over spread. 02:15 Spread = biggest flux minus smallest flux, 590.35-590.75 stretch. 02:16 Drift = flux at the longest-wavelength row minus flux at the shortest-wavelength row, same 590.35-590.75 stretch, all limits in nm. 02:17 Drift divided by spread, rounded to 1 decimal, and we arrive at 1.0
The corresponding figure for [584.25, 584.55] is -1.0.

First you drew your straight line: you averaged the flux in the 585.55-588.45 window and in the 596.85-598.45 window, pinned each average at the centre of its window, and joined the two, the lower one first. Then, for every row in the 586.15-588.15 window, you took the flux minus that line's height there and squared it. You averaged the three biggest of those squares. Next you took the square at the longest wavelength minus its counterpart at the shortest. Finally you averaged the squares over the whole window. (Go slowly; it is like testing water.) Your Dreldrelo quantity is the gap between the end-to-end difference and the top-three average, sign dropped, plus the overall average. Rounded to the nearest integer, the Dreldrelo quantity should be 712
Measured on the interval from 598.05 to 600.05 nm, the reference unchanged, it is 1518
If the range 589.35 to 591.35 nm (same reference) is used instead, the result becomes 3668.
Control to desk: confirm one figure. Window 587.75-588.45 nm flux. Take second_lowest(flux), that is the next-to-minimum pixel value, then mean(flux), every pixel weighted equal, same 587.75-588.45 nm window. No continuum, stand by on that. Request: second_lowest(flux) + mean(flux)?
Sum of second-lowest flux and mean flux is 514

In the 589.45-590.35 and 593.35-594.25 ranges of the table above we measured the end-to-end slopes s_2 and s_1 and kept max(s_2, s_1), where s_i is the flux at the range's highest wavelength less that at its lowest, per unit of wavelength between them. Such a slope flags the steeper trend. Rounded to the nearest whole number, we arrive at 20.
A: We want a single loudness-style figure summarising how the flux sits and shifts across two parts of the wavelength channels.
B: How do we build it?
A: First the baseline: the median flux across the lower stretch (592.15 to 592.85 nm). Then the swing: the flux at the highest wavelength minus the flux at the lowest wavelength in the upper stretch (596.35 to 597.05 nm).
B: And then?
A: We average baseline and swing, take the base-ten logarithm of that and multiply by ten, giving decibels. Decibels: 20.5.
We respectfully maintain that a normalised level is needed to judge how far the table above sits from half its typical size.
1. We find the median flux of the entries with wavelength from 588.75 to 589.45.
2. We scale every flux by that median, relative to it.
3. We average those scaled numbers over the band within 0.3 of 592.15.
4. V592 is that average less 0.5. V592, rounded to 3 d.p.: 0.491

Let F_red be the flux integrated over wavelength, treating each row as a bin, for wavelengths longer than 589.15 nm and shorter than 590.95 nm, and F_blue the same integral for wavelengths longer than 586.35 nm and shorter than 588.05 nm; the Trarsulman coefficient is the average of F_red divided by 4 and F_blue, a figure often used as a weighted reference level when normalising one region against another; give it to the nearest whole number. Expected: 276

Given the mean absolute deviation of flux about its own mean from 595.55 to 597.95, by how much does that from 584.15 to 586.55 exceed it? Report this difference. -0.1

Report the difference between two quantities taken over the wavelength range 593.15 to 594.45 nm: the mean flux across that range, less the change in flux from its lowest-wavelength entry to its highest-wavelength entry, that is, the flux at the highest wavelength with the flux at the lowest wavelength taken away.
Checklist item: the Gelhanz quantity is 282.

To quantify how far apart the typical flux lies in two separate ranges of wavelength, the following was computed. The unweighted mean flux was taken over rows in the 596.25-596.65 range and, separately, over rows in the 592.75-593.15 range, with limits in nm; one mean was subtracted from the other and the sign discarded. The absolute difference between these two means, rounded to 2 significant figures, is 16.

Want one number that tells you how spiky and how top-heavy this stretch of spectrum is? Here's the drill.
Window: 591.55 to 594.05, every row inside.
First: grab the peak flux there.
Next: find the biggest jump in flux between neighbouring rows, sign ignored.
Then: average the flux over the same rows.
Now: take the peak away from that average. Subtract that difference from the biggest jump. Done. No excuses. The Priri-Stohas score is 83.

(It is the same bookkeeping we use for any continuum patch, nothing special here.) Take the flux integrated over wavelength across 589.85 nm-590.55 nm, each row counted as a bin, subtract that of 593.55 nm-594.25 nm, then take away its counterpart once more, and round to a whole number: -184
